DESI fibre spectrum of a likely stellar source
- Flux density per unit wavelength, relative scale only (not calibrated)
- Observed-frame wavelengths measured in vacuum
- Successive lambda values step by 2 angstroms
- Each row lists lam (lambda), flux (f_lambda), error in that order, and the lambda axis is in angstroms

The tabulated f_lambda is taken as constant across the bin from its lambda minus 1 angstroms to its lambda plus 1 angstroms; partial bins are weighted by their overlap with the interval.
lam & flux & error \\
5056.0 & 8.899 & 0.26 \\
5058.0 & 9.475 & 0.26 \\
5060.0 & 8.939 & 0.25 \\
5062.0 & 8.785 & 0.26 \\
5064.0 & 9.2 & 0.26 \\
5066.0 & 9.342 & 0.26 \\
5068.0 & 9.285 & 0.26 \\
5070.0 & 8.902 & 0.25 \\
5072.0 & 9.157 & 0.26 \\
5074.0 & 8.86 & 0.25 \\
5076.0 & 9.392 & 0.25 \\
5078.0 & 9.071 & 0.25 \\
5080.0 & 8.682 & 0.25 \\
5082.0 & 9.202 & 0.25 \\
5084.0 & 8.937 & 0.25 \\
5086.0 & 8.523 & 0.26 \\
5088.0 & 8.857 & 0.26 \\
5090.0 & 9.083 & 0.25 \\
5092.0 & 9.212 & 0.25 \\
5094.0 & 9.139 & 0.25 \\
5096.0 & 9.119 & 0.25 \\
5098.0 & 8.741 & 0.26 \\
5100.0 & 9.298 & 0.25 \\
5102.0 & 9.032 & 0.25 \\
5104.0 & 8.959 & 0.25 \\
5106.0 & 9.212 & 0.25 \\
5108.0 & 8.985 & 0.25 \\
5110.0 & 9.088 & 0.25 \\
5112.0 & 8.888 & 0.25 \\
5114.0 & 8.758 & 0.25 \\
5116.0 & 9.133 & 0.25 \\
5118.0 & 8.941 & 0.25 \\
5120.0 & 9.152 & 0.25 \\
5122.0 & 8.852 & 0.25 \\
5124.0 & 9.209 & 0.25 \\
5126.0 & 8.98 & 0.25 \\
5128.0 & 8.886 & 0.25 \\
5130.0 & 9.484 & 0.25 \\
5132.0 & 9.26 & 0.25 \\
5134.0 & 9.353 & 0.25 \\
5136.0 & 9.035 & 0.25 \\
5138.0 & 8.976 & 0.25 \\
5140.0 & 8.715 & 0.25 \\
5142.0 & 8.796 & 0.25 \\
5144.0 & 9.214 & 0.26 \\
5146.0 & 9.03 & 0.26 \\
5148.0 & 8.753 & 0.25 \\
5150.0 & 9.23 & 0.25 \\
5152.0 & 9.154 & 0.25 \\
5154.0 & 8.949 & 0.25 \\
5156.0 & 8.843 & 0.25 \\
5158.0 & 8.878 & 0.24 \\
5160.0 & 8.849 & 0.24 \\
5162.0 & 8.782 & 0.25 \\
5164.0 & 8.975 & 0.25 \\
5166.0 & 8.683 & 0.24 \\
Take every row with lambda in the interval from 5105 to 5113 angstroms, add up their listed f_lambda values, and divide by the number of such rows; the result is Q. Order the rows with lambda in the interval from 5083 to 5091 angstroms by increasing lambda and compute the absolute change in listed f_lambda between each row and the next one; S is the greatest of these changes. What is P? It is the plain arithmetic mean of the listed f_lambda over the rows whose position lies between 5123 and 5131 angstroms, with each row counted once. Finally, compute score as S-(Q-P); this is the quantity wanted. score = 0.51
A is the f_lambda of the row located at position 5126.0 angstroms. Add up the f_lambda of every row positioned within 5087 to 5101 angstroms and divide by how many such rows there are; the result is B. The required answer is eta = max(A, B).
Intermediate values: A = 8.98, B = 9.06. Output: 9.06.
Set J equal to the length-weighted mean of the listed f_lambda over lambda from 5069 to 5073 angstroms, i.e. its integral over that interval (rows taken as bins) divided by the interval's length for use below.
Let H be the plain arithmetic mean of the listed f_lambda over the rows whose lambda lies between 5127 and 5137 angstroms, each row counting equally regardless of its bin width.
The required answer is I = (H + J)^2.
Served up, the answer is 332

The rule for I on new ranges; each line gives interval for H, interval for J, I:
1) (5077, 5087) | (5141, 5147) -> 320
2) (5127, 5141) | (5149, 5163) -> 326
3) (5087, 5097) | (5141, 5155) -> 328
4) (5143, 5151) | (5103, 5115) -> 325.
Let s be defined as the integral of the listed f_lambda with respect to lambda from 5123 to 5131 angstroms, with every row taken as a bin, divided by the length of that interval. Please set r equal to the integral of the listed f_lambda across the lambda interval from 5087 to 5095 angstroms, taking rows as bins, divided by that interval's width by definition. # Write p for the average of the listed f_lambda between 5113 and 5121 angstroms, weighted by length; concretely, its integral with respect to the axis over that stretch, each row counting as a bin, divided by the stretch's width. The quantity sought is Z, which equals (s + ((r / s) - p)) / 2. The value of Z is 0.57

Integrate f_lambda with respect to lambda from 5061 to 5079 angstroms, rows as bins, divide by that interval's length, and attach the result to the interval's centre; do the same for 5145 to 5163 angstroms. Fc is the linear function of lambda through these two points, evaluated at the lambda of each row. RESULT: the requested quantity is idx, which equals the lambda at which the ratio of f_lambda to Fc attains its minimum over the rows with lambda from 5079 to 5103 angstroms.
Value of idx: 5086.0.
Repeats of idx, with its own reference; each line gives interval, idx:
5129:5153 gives 5140.0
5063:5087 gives 5086.0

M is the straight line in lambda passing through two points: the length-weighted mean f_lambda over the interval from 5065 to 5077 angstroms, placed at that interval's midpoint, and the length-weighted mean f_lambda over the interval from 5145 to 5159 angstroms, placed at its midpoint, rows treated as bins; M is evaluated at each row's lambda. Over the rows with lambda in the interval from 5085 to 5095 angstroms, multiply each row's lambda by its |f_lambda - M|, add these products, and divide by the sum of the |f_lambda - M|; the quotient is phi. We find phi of 5087.5 angstroms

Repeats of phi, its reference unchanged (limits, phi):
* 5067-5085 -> 5076.5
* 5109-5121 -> 5115.0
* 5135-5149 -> 5143.1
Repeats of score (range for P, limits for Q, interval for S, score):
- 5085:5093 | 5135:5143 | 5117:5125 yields 0.40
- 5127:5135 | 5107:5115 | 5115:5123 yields 0.62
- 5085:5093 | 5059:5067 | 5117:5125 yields 0.21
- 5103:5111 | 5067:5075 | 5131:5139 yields 0.33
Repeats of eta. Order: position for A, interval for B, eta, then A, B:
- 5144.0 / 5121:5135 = 9.21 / 9.214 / 9.15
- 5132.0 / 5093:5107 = 9.26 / 9.26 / 9.07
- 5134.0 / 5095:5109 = 9.35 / 9.353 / 9.05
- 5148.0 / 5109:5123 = 8.97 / 8.753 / 8.97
